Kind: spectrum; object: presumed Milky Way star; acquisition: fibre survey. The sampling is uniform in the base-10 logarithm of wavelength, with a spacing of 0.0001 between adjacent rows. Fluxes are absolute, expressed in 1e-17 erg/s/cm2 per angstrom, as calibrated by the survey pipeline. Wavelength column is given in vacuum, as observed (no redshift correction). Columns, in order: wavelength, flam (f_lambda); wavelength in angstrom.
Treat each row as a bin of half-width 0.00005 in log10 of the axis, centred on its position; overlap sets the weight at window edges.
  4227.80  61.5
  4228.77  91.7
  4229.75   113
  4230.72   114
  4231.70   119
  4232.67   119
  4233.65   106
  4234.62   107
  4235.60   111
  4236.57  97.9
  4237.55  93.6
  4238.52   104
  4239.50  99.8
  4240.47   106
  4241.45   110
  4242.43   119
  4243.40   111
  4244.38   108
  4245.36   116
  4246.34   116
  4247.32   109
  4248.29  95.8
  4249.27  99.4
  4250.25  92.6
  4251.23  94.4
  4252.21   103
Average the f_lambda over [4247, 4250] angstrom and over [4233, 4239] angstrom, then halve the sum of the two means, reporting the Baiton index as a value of 102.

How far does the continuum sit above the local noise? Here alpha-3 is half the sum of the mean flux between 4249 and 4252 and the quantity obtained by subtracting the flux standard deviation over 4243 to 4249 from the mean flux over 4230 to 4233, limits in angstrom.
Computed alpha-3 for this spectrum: 103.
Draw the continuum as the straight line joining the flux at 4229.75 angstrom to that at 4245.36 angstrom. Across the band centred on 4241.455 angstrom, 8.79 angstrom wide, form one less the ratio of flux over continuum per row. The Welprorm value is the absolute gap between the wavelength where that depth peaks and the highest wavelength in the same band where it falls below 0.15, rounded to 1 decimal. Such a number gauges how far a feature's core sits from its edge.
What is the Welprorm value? 7.8 angstrom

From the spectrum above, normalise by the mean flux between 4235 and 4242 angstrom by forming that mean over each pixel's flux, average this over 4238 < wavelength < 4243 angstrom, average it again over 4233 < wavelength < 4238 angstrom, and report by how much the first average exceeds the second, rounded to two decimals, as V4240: -0.04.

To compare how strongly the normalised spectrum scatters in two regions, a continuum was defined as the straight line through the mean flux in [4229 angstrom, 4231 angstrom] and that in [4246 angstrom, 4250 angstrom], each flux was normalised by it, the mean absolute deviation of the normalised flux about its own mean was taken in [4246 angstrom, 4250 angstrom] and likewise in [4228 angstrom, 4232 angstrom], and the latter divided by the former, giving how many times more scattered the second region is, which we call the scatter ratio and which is 1.2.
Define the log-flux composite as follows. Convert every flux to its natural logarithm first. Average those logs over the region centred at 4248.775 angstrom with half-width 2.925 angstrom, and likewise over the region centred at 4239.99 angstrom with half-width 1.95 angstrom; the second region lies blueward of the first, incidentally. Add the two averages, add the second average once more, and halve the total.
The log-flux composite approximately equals 6.96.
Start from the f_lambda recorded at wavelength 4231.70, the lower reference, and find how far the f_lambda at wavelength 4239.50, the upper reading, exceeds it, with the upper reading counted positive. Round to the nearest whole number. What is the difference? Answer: -19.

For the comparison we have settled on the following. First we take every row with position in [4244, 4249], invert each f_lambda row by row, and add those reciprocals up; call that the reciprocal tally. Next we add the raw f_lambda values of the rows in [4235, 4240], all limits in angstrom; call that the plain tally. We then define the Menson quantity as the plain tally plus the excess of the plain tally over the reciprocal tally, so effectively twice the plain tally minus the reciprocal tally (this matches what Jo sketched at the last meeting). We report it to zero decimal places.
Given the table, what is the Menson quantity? 1013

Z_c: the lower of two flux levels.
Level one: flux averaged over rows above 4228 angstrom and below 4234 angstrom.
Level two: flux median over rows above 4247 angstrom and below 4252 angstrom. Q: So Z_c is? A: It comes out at 96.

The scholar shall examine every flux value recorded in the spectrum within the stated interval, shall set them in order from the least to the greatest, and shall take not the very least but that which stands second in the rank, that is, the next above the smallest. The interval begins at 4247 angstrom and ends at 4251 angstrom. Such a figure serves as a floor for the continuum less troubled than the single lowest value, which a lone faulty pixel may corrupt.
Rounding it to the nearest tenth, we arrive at 95.8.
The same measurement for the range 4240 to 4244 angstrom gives 110.0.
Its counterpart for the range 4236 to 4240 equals 97.9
